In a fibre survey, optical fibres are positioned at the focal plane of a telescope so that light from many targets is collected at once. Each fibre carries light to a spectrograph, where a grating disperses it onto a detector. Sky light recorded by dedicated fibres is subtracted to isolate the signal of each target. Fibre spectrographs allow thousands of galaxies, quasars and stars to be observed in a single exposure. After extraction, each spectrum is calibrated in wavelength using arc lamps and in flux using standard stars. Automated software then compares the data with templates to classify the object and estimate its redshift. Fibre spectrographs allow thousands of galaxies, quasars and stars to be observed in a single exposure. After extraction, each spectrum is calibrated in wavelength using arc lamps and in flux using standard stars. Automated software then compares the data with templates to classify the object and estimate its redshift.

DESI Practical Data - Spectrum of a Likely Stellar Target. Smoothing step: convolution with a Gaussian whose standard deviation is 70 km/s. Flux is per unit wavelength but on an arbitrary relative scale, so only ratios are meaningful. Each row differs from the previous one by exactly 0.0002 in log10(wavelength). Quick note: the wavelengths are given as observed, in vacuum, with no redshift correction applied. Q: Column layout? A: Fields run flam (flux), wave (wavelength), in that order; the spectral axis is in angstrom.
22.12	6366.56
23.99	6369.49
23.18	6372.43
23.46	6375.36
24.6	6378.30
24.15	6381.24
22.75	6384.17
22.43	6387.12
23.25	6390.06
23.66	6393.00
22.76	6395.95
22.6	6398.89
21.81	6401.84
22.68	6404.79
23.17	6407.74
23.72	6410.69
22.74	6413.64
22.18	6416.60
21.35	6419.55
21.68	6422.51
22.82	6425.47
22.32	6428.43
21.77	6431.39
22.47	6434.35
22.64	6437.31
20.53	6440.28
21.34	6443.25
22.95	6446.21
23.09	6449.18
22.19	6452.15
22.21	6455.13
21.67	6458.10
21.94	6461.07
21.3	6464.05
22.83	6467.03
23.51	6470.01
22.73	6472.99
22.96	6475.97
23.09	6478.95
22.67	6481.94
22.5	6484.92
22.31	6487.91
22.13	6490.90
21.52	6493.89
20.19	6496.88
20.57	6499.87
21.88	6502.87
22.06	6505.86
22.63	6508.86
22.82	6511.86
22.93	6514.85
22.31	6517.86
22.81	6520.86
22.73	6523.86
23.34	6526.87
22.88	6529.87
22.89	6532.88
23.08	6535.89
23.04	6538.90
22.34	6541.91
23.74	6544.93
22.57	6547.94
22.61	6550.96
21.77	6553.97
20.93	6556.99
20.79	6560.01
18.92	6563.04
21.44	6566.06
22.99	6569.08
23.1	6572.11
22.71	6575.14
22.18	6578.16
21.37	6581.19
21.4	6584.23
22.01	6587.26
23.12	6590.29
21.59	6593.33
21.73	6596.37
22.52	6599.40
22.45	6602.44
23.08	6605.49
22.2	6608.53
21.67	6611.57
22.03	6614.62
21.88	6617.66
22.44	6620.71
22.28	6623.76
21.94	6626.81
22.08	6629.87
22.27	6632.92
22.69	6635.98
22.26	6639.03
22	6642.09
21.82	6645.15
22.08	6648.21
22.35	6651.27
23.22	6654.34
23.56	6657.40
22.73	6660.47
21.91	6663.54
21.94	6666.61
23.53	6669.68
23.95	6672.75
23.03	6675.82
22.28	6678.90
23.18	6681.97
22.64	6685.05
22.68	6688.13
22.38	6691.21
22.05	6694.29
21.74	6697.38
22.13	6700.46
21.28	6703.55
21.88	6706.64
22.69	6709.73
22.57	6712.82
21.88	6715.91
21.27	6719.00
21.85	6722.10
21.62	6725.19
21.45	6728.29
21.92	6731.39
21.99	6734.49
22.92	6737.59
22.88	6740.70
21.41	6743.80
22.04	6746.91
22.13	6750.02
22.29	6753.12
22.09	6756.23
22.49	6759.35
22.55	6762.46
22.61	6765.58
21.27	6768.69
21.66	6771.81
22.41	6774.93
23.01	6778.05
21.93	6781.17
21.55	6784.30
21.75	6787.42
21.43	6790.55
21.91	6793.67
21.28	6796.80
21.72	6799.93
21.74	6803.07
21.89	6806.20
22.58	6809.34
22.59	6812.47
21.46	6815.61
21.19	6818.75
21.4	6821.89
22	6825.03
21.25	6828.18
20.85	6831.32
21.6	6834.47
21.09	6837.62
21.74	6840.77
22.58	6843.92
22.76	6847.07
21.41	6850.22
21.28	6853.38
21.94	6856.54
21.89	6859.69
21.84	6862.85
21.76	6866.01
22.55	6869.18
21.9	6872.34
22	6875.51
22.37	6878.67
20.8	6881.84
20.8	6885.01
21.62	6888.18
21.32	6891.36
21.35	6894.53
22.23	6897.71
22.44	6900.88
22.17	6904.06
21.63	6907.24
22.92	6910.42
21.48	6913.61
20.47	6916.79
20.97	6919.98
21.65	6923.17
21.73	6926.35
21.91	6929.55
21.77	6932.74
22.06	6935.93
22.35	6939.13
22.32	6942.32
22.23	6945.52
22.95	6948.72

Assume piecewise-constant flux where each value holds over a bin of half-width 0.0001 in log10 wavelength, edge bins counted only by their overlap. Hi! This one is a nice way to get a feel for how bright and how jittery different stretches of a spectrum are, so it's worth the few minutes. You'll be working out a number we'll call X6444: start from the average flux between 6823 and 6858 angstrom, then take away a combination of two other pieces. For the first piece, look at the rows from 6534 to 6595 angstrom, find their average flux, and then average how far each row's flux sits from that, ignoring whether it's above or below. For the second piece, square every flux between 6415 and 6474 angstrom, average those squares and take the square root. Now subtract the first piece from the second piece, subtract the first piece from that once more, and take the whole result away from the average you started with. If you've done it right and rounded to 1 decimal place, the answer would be 1.2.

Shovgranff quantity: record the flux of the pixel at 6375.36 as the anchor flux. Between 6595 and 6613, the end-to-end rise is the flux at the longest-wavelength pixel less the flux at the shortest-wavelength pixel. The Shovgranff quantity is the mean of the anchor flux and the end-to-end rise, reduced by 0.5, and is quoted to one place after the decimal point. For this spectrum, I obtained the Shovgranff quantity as 11.2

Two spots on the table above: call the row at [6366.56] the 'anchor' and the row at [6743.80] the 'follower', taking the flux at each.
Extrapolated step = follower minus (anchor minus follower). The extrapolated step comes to 20.7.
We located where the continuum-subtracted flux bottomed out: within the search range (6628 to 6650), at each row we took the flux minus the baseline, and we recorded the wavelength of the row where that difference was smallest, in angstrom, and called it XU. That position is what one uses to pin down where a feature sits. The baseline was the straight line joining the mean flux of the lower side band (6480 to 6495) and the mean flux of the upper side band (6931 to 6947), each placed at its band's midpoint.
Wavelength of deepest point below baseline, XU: 6645.15 angstrom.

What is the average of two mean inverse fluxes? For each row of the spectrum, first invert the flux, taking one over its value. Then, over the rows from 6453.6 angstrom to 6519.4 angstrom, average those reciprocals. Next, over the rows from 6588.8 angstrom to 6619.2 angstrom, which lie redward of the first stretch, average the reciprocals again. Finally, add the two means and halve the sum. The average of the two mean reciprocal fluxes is 0.0450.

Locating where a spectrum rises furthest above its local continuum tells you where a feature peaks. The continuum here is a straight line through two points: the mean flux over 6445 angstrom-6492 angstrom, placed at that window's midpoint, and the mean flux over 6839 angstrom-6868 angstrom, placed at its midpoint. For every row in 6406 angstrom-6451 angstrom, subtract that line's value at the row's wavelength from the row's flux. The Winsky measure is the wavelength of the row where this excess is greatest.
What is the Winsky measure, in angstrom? 6410.69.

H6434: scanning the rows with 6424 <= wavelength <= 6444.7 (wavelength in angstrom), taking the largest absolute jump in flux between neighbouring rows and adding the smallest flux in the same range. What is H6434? 22.6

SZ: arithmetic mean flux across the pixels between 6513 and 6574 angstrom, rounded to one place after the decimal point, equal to 22.4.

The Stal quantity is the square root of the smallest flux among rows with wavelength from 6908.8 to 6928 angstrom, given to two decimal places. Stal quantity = 4.52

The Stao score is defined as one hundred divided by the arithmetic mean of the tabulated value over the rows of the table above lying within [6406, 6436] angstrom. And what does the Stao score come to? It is 4.46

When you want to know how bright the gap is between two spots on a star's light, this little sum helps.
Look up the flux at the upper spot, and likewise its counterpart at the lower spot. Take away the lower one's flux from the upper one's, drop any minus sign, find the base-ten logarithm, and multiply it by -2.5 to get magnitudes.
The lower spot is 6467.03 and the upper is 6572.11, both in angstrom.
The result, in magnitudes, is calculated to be 1.4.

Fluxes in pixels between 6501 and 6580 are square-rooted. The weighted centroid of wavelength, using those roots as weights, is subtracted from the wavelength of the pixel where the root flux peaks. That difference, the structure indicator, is 4.6 angstrom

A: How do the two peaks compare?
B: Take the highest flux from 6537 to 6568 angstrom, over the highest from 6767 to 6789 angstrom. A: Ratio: 1.03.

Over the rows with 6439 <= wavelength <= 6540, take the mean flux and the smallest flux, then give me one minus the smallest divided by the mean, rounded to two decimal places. 0.10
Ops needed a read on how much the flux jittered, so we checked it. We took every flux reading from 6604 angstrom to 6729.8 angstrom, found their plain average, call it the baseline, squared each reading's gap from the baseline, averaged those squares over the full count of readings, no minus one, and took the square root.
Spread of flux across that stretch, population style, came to 0.61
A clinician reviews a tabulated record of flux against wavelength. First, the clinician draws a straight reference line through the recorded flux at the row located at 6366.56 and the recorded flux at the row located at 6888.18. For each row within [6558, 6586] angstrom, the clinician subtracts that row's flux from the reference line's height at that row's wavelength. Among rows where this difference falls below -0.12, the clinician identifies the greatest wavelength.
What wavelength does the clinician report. 6578.16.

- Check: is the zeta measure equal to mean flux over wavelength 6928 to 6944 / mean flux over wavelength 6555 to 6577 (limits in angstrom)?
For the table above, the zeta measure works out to 1.02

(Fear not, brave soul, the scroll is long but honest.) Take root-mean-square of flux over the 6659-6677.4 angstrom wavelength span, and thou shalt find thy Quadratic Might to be 22.9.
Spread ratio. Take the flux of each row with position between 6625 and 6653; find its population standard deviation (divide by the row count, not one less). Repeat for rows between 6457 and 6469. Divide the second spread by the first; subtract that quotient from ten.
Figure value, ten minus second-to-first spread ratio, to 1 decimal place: 7.7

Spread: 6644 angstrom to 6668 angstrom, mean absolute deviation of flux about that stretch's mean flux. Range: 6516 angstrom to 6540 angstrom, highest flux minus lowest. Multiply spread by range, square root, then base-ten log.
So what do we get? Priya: -0.13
